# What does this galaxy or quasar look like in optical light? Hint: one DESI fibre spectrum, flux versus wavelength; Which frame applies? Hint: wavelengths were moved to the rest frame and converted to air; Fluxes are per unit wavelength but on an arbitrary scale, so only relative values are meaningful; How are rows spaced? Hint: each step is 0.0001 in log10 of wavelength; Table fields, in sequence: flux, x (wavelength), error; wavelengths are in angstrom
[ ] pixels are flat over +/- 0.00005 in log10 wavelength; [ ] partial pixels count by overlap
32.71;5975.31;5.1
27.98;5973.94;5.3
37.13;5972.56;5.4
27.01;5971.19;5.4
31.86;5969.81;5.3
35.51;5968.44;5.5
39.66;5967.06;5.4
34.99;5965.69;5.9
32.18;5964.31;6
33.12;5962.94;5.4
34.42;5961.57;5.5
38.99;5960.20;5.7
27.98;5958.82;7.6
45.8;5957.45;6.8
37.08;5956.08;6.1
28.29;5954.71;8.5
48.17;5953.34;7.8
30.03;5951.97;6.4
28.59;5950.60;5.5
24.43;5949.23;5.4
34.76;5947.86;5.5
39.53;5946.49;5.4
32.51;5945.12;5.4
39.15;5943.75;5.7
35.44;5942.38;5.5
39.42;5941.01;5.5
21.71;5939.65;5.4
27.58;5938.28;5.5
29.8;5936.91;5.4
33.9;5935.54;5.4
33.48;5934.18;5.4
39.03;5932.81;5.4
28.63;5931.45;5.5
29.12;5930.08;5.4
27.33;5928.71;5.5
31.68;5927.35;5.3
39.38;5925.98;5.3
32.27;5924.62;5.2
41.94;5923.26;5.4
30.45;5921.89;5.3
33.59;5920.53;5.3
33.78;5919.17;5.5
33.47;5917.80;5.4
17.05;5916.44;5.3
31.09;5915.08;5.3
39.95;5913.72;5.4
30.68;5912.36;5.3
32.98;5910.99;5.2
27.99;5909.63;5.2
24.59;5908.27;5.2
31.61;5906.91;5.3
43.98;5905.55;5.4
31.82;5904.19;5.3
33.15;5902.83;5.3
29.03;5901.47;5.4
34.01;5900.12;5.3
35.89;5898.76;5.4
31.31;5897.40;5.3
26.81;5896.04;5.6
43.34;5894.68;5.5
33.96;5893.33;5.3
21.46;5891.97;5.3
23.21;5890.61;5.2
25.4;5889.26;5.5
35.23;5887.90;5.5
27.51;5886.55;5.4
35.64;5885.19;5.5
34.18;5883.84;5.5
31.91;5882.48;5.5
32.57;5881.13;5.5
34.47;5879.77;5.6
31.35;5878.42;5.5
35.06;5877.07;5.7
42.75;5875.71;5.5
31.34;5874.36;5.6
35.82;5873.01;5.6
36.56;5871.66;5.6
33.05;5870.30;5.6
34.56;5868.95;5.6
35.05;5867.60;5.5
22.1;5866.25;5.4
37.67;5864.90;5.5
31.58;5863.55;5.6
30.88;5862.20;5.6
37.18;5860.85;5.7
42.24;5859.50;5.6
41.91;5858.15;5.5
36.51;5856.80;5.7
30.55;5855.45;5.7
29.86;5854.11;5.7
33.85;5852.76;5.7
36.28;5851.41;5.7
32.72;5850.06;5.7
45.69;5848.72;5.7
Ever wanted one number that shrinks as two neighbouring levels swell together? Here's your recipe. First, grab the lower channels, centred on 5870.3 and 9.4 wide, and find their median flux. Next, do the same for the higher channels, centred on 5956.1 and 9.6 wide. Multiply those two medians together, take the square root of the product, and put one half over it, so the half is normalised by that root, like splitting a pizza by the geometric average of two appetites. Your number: 0.0140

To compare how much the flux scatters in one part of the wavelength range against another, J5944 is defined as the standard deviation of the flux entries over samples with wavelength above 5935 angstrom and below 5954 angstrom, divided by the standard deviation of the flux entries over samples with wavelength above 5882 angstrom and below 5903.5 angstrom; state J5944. 1.25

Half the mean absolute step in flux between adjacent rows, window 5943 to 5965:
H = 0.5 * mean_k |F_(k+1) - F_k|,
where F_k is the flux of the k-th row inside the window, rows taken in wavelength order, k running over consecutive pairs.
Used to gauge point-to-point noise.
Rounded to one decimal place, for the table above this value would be 4.2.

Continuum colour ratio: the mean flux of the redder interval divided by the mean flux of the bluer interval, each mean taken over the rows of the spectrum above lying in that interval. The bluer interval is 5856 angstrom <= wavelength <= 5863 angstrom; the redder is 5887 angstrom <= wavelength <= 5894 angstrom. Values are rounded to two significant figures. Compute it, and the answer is 0.74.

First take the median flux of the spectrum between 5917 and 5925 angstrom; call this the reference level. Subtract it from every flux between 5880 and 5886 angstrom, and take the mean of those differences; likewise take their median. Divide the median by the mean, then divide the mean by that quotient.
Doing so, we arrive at 0.0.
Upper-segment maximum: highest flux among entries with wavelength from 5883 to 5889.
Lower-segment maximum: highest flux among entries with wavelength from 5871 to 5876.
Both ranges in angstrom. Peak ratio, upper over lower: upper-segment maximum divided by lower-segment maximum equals 0.83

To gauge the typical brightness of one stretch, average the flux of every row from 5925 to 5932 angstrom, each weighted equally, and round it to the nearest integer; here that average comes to 31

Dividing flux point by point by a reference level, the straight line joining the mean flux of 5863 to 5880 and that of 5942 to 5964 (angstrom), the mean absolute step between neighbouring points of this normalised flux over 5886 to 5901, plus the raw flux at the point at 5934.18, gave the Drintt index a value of 34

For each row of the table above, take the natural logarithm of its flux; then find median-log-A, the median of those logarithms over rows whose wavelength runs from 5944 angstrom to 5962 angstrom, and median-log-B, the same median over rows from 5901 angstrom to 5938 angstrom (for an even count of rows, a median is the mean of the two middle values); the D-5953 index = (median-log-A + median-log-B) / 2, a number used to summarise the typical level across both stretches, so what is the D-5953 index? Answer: 3.50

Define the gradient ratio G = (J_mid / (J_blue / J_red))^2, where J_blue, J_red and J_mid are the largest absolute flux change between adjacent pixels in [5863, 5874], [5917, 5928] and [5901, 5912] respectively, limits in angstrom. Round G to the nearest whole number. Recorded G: 83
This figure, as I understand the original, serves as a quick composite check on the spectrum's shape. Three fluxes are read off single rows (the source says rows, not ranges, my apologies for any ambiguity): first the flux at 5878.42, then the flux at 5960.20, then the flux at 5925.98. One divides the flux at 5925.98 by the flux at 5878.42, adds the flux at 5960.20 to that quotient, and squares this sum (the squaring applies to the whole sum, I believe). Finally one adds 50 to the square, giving 1670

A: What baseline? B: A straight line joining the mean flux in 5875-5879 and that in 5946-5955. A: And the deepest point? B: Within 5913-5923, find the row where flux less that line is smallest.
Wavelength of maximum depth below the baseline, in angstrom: 5916.44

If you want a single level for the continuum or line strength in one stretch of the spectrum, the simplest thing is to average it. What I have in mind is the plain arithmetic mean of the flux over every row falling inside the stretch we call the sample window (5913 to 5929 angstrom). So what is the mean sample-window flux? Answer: 33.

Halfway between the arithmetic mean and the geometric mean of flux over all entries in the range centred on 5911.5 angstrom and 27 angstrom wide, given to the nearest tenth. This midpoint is 32.2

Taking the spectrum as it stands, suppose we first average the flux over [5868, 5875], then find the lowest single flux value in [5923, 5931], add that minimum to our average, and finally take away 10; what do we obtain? 52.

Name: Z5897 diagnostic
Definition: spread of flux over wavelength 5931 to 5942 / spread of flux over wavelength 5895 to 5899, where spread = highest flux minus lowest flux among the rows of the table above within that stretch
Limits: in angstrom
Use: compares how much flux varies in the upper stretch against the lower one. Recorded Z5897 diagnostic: 2.0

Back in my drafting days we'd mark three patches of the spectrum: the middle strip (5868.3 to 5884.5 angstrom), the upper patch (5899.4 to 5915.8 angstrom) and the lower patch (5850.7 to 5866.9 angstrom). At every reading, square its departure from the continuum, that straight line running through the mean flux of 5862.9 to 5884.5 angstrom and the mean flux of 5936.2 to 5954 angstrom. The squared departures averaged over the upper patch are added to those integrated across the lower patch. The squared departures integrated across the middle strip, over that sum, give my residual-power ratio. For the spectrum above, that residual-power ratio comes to 0.3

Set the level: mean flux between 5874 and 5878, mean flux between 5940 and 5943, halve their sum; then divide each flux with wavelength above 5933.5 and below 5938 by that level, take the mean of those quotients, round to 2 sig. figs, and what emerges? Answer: 0.88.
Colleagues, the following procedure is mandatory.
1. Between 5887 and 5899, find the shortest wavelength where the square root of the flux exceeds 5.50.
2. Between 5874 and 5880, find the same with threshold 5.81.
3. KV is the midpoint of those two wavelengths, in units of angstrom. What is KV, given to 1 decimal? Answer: 5881.8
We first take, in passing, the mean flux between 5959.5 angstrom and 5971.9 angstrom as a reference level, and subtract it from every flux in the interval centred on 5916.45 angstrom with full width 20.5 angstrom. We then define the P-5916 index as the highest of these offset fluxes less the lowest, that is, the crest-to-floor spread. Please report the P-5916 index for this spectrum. 25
